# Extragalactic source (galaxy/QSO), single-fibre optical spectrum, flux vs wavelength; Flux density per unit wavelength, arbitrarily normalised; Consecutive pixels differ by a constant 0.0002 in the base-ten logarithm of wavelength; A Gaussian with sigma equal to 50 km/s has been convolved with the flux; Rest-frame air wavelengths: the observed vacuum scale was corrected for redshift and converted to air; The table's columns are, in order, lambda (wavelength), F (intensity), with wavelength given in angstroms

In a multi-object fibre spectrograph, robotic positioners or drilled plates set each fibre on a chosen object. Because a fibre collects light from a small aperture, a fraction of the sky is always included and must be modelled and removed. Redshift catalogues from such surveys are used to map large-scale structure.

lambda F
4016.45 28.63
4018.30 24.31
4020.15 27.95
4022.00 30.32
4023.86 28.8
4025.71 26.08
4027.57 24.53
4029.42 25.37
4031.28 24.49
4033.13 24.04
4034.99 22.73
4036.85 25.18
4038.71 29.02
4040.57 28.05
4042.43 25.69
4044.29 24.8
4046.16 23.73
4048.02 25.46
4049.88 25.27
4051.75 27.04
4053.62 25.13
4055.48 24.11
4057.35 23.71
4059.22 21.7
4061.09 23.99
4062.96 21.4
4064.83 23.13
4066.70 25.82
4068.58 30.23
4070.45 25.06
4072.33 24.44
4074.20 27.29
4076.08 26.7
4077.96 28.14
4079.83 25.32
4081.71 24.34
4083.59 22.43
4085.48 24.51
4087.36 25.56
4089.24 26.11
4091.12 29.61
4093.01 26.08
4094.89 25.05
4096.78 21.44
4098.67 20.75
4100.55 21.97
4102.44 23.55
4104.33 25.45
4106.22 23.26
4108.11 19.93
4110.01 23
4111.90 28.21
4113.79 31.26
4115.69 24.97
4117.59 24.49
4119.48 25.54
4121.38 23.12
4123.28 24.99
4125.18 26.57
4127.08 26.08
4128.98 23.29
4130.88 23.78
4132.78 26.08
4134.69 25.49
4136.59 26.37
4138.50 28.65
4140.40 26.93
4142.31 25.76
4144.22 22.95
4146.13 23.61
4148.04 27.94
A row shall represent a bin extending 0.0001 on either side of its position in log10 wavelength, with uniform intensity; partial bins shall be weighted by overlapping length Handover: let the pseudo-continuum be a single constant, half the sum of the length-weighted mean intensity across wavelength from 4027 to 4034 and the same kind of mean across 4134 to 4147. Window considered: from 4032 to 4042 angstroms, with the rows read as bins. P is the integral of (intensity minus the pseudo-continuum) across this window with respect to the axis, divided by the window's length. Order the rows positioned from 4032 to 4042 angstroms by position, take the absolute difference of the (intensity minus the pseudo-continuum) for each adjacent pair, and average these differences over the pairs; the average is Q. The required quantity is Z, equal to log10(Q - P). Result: 0.19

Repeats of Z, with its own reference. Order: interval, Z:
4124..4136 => 0.10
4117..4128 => 0.18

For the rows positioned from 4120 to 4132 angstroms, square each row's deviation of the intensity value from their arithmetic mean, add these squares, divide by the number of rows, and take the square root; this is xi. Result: 1.3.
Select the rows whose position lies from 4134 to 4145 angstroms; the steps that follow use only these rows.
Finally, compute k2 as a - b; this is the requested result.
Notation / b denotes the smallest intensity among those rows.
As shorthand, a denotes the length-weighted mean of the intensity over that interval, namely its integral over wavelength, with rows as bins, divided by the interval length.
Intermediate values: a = 26.1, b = 22.95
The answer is 3.14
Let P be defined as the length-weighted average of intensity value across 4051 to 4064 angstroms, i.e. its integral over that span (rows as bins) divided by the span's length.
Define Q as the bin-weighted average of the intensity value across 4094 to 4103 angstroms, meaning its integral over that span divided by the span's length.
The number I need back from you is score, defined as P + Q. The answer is 46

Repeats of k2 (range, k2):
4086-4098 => 4.05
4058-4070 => 2.99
